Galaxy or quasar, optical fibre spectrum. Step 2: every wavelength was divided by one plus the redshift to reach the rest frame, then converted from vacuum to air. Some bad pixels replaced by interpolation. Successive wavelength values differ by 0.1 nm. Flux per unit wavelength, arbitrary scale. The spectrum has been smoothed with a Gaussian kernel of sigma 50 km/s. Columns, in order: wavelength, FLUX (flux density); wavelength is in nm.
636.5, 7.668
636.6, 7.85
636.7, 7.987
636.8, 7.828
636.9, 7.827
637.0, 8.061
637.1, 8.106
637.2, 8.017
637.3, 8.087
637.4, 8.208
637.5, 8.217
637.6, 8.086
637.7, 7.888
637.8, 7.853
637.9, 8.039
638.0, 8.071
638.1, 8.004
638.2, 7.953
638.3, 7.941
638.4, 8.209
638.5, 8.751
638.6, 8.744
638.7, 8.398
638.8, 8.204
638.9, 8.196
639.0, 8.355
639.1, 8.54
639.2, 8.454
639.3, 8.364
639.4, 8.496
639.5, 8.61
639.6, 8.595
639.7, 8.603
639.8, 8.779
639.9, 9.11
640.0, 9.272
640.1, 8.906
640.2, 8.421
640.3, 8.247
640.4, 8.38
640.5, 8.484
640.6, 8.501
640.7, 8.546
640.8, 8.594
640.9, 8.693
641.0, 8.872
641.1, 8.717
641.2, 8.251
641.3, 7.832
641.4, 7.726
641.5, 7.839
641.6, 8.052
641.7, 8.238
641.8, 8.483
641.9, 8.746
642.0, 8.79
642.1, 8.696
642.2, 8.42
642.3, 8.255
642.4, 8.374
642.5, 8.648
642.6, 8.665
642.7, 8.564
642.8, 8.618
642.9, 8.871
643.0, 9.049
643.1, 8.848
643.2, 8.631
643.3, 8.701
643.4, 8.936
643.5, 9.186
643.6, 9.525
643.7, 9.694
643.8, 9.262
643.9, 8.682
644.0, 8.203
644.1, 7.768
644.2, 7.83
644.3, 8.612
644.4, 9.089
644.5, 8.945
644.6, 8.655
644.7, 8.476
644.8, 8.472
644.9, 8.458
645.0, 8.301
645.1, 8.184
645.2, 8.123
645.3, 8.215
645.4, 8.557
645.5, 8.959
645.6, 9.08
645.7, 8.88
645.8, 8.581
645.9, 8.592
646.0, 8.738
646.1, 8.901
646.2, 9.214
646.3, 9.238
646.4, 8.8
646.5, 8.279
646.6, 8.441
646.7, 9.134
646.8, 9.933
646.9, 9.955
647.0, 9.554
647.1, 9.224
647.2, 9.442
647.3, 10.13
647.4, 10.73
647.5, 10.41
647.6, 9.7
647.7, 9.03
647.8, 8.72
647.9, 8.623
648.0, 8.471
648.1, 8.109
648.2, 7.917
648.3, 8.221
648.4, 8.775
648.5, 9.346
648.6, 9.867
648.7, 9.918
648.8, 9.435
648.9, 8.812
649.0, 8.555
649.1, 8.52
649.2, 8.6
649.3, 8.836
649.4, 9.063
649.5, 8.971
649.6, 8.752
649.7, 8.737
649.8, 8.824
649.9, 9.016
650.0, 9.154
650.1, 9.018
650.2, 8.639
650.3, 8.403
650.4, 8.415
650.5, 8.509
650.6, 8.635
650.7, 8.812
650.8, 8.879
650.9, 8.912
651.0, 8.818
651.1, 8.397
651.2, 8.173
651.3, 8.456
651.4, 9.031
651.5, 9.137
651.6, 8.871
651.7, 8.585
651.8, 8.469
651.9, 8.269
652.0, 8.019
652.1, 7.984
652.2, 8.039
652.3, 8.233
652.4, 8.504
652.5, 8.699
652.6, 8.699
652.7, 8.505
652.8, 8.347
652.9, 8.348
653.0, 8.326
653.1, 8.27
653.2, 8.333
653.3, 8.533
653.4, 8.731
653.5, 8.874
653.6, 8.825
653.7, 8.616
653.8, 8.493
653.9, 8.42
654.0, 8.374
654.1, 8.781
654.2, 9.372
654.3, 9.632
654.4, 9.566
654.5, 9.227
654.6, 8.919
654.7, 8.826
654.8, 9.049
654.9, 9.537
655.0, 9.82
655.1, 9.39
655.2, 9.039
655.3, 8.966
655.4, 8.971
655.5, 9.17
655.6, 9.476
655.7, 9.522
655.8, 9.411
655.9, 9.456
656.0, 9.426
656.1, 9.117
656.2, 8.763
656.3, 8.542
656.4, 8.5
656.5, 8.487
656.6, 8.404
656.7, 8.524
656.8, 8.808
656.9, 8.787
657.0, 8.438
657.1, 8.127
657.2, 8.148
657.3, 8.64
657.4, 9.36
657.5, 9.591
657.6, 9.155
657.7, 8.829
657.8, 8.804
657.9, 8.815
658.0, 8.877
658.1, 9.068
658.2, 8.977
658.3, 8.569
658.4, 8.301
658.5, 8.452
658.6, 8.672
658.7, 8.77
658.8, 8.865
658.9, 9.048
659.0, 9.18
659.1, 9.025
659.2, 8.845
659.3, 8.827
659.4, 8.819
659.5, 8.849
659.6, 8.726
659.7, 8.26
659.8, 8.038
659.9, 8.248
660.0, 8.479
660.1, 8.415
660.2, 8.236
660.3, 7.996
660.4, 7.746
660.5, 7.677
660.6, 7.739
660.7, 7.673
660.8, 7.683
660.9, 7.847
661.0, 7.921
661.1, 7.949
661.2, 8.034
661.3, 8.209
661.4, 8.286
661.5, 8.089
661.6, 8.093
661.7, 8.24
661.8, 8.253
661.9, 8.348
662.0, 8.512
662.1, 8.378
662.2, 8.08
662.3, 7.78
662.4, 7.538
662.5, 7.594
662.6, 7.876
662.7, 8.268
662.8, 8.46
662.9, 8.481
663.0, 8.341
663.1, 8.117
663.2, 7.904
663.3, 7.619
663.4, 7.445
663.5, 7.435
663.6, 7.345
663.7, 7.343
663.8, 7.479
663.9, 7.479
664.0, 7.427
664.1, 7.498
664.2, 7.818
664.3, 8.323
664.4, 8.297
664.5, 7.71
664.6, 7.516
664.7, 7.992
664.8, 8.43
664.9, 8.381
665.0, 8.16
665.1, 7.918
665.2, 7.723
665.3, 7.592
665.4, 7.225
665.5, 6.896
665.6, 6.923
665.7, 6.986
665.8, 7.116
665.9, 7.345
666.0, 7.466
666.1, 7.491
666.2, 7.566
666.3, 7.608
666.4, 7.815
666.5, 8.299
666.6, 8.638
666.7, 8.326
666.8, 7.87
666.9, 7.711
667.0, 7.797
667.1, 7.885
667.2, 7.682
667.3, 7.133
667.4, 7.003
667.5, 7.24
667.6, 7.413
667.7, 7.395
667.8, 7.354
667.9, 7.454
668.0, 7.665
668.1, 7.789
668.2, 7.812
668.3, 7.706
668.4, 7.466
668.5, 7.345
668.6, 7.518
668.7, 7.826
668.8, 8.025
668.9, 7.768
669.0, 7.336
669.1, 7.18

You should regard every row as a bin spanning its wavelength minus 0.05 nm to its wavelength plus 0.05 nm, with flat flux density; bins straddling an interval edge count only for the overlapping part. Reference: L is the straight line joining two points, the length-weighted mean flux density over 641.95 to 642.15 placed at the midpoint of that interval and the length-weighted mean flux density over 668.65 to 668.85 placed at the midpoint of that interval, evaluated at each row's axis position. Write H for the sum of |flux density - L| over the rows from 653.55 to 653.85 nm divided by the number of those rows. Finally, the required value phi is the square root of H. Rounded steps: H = 0.26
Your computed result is 0.51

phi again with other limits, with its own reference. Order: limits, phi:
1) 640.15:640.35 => 0.68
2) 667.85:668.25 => 0.52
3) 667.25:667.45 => 0.95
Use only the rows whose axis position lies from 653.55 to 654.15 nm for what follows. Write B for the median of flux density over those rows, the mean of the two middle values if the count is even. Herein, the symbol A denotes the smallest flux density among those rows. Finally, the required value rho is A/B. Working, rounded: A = 8.374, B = 8.6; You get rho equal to 0.979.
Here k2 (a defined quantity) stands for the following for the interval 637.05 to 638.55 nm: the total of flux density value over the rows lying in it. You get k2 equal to 121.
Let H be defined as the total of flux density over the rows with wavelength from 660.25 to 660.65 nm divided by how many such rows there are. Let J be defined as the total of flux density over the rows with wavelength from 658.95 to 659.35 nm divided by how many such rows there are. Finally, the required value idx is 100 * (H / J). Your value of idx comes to 87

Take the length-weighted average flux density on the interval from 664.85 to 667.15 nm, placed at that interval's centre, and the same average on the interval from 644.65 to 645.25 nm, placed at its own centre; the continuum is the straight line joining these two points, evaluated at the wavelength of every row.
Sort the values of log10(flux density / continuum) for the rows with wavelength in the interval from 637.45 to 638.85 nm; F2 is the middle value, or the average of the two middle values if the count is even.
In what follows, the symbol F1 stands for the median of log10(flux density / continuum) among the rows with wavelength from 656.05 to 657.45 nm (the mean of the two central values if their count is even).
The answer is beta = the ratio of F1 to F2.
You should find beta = -1.2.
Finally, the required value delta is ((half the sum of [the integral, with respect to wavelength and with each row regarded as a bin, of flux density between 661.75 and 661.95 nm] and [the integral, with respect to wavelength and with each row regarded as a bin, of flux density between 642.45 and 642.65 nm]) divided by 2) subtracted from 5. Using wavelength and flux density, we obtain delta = 4.15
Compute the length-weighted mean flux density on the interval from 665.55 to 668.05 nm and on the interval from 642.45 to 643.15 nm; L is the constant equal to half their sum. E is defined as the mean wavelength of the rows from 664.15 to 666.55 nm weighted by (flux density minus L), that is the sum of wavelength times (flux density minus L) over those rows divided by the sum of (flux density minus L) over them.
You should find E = 665.62 nm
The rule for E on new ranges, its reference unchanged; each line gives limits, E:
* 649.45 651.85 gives 650.57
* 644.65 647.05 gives 646.23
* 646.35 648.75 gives 647.50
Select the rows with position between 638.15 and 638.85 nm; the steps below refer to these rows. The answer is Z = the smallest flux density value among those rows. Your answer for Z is 7.941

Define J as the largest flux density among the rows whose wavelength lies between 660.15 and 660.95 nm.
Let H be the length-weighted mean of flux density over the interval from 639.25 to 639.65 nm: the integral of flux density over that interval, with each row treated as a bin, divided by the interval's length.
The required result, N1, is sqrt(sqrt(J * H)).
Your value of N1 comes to 2.894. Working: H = 8.52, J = 8.236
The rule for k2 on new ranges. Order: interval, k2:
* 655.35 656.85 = 135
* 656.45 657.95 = 131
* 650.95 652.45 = 127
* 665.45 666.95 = 114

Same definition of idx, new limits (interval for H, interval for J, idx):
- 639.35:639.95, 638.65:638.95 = 105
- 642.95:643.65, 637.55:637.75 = 112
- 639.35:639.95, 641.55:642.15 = 102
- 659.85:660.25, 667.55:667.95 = 113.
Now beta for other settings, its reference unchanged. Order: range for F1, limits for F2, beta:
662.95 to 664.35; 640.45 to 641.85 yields -13.9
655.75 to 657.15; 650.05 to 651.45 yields 1.4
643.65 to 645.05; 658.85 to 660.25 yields 0.2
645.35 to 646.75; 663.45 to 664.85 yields -2.1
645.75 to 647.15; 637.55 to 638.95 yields -1.5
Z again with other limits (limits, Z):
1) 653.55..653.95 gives 8.42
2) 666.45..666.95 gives 7.711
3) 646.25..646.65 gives 8.279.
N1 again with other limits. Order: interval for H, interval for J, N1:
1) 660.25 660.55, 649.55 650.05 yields 2.907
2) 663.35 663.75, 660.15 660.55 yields 2.793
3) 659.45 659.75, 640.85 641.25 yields 2.956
